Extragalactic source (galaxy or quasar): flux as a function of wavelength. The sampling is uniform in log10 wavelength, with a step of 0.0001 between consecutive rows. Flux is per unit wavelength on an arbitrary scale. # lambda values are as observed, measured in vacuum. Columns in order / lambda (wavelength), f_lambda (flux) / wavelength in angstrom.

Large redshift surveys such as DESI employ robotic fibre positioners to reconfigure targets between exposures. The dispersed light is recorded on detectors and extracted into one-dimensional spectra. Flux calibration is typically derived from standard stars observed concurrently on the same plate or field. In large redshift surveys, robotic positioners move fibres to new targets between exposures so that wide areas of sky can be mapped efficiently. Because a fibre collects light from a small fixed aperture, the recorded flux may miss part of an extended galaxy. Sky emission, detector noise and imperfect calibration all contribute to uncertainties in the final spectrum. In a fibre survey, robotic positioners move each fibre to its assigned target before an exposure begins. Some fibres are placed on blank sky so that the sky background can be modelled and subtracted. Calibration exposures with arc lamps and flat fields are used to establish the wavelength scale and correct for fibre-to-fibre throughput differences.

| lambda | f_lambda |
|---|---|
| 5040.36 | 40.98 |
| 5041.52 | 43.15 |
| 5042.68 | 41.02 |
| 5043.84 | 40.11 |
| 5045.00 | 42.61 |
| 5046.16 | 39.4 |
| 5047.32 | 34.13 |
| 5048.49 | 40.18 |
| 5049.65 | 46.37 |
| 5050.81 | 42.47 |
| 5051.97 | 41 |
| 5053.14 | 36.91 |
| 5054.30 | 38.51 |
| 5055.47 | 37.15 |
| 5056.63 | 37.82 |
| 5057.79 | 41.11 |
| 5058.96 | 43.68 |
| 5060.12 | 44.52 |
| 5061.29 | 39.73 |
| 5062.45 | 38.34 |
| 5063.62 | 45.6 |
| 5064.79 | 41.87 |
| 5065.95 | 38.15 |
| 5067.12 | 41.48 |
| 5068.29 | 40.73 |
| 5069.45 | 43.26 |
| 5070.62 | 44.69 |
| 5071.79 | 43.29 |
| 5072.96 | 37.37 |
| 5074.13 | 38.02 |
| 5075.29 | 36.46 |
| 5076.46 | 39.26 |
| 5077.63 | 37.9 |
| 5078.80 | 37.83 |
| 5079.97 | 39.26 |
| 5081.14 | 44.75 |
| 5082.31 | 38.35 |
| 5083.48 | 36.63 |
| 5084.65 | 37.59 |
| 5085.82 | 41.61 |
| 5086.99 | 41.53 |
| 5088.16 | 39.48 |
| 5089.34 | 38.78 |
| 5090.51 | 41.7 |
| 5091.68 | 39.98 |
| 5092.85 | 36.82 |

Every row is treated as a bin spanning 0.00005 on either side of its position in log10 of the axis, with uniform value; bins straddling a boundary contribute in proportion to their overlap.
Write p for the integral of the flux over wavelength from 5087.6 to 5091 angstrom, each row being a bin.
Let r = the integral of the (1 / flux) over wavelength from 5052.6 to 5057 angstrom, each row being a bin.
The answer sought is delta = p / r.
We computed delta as 1157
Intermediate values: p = 136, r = 0.117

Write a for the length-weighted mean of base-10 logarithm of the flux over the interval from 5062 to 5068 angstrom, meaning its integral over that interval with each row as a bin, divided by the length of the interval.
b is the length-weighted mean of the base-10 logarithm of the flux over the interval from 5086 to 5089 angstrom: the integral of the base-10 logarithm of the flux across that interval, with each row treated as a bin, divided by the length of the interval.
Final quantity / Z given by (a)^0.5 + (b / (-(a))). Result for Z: 0.273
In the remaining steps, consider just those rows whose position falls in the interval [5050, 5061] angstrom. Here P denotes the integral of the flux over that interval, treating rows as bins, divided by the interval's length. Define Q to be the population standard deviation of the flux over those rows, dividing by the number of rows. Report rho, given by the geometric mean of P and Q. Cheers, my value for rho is 10.5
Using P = 40.5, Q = 2.7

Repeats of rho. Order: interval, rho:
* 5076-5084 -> 9.8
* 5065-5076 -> 10.7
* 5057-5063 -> 9.8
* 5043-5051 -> 11.9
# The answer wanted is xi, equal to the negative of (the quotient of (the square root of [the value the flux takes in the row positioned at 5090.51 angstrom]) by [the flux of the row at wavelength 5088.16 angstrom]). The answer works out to -0.164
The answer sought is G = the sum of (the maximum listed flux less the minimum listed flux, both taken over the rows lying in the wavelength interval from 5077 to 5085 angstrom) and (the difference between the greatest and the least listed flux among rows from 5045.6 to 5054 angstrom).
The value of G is 20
